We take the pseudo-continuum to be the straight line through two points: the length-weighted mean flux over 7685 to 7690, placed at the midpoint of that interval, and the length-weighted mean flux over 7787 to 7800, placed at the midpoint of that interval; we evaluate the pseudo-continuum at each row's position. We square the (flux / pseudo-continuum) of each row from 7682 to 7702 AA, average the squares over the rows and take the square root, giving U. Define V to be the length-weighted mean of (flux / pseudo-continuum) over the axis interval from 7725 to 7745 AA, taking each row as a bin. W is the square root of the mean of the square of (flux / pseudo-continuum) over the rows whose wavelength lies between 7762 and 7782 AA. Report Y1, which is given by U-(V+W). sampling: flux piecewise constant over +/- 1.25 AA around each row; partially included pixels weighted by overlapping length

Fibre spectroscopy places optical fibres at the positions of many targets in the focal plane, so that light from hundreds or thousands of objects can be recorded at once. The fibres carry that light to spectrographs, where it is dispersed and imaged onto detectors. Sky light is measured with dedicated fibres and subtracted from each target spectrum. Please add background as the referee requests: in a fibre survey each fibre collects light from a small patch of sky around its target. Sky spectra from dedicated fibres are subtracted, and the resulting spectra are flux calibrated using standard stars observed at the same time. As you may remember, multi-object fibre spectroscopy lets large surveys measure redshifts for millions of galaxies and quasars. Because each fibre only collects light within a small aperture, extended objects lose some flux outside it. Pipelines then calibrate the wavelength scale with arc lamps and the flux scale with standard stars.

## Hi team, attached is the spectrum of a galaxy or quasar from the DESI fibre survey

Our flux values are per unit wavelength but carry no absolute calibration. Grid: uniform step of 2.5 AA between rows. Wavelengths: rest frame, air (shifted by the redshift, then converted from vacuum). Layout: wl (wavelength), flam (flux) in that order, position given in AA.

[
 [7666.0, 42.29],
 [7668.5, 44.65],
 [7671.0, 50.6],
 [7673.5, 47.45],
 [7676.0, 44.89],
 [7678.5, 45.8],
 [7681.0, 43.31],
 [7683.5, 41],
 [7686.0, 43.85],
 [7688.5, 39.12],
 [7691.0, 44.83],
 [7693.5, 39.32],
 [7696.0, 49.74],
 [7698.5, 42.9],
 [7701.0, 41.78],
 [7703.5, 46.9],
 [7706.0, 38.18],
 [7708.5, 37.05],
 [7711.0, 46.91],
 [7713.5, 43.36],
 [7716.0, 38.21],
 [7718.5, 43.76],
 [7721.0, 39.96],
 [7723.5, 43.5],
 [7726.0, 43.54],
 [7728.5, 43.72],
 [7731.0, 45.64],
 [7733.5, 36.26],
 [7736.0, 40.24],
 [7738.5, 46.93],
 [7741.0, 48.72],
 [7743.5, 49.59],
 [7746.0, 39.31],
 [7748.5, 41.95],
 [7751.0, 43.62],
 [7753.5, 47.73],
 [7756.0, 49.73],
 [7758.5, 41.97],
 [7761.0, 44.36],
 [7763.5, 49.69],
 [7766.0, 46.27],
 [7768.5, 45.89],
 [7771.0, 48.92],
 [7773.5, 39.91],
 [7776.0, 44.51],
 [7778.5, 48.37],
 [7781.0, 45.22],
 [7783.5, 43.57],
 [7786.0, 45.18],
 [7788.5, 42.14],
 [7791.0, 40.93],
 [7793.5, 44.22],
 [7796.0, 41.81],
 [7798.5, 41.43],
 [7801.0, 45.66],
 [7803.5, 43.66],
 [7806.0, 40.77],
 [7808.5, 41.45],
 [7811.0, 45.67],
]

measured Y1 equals -1.12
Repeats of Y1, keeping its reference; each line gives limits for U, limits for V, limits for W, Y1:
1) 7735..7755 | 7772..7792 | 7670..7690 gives -1.04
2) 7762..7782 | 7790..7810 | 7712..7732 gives -0.93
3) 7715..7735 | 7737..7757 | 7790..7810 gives -1.10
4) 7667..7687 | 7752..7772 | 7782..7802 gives -1.04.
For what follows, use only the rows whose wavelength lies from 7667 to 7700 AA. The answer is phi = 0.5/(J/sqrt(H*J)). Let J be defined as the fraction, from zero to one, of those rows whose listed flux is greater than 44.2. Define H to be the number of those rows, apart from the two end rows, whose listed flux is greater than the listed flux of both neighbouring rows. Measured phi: 1.52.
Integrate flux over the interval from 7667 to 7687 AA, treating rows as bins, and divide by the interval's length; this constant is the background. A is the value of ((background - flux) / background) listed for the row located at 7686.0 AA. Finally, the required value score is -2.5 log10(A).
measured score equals 3.8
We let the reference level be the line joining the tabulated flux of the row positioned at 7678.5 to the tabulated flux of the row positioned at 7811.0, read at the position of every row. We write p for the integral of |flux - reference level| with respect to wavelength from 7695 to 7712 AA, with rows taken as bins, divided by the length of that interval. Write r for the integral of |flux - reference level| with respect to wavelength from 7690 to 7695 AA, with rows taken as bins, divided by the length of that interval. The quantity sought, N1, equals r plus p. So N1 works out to 8.1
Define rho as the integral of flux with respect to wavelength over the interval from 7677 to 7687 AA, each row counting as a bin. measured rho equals 435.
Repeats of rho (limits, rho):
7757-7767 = 457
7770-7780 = 453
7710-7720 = 429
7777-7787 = 456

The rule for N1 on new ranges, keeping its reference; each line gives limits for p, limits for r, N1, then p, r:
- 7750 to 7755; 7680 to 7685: 5.8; 2.2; 3.6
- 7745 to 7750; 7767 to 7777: 7.5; 4.9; 2.6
